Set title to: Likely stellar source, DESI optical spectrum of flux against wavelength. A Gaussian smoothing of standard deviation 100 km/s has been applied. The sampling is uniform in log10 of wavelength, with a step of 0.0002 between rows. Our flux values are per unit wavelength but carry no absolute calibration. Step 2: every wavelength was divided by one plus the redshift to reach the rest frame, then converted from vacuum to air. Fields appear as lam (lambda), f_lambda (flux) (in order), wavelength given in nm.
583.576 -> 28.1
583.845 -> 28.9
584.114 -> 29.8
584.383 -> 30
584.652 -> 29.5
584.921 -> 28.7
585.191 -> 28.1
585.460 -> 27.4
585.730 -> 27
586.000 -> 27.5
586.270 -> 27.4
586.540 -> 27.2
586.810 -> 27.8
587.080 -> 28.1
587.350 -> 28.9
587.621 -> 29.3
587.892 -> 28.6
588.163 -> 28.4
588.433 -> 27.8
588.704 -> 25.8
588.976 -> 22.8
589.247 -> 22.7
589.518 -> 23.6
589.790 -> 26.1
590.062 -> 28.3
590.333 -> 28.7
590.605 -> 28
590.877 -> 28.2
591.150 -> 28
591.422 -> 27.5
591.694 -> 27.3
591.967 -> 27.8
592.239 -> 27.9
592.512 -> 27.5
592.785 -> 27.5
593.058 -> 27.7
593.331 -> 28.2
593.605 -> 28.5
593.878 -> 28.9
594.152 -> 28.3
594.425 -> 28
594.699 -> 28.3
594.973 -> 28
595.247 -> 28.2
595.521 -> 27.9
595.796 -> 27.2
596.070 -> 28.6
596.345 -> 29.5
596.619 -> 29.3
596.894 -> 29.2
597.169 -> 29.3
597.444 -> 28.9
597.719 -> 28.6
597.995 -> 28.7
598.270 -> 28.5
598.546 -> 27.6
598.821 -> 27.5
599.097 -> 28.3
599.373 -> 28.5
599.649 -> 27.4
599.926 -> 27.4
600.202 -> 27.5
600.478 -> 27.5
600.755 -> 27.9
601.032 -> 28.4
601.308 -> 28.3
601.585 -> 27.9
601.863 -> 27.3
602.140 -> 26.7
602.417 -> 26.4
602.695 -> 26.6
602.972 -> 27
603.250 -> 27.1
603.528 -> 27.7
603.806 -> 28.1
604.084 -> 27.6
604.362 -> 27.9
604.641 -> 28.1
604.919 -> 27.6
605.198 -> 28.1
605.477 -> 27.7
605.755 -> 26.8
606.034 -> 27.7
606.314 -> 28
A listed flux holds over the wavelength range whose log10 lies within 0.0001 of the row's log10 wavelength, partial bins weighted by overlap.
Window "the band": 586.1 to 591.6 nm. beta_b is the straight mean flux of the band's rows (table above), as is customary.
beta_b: 27.2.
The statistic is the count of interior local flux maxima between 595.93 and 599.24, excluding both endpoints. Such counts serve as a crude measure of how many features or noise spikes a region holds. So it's 3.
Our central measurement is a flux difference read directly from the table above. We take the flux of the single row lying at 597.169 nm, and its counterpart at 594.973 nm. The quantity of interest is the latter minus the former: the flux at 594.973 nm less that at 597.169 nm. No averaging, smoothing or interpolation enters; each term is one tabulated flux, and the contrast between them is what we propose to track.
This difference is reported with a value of -1.3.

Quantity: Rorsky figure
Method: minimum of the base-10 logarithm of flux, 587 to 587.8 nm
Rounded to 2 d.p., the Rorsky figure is 1.45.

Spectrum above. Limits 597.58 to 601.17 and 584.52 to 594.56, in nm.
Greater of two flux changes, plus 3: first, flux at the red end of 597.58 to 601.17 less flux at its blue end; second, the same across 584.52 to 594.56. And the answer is 2.80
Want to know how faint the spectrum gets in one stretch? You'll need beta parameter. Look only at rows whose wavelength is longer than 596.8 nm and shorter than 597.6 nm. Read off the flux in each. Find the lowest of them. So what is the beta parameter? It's 28.9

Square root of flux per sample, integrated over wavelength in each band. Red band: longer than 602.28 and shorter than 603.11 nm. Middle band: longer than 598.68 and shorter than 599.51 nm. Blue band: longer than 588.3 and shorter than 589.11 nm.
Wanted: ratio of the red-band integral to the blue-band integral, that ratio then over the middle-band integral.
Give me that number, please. 0.239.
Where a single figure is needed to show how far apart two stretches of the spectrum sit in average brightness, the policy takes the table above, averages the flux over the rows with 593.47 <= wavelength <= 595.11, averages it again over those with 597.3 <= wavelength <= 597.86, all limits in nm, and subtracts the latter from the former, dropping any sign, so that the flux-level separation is 0.4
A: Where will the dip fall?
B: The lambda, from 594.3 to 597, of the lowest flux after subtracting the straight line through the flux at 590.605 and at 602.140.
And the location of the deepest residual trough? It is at 595.796 nm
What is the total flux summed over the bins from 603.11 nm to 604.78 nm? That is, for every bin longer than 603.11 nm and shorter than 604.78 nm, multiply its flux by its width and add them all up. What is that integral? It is 46.3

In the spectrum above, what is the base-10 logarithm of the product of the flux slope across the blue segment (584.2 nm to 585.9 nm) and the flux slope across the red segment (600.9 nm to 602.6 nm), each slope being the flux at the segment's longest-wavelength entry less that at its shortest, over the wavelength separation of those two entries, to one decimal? 0.5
